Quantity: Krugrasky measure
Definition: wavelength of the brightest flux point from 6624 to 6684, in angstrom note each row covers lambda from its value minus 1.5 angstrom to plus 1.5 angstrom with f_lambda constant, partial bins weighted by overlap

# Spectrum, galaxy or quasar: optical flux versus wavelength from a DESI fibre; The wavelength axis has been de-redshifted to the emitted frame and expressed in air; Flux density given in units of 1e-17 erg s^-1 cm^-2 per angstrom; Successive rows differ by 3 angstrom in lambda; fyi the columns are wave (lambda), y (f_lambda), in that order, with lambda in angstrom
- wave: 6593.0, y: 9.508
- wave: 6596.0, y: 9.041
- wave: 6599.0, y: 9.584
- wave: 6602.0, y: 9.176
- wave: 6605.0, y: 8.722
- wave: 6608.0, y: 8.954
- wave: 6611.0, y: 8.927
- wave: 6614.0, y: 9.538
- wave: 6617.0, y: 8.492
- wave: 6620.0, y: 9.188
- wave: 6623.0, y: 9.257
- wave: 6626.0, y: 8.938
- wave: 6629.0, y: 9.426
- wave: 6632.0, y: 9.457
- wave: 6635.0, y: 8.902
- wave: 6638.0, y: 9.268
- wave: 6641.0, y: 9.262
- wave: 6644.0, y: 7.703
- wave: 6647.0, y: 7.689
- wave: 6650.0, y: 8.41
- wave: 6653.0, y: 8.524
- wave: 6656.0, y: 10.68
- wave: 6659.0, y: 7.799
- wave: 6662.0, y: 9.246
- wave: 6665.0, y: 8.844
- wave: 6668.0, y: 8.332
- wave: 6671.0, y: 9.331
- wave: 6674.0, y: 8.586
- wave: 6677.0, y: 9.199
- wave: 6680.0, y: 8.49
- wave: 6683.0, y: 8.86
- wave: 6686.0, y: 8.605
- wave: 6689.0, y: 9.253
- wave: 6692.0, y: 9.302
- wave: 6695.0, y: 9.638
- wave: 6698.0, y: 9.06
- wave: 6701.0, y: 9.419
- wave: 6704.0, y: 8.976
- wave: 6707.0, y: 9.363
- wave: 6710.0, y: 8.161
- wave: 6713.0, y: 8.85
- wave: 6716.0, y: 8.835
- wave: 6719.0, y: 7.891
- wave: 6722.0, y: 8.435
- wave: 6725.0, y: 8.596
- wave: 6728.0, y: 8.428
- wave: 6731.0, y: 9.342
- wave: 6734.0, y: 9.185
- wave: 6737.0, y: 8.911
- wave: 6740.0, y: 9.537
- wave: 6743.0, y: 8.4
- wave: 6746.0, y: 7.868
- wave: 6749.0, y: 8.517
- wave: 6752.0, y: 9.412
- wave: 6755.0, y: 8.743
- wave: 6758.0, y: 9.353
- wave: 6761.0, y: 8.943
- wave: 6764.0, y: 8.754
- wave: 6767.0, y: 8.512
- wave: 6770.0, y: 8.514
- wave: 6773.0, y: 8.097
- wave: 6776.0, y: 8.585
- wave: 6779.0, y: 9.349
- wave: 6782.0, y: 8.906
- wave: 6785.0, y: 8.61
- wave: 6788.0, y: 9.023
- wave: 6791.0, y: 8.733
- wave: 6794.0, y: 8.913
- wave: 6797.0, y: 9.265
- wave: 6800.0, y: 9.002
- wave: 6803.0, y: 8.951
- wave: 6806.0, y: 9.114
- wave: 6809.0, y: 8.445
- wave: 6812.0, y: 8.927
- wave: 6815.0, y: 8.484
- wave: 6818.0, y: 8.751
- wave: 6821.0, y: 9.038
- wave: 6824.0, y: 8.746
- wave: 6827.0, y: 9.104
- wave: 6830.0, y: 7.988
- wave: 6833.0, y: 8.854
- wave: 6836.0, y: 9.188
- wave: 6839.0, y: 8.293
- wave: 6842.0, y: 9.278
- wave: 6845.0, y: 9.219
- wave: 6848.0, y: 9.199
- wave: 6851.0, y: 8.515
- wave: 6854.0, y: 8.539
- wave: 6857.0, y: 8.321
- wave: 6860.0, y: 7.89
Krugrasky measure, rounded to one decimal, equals 6656.0 angstrom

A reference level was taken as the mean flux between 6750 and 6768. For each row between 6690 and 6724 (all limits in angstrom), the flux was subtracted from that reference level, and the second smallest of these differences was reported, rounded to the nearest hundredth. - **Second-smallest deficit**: -0.47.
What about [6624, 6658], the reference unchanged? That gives -0.50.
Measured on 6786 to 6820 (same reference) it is -0.16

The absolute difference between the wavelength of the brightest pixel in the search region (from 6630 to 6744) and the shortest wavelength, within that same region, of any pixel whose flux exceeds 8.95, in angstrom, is 24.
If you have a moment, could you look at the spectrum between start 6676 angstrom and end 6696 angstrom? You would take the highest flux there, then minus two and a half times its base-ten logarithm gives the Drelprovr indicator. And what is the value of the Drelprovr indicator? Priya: -2.46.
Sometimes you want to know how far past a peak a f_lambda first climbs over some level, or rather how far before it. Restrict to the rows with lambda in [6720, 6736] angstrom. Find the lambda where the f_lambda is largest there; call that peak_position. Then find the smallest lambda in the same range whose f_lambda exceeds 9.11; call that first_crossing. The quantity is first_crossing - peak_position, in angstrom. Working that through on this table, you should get 0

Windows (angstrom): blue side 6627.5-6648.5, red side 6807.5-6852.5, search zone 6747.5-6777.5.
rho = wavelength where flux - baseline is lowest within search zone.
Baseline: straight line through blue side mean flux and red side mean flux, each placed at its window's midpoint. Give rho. 6773.0 angstrom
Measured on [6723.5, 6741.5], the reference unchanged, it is 6728.0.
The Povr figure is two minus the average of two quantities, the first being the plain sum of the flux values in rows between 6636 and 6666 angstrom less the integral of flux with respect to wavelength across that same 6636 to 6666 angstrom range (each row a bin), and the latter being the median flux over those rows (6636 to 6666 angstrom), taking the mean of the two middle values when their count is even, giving 85.1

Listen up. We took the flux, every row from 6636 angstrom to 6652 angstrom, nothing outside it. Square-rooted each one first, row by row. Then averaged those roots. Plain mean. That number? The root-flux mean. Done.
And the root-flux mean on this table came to 2.91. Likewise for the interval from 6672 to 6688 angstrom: 2.96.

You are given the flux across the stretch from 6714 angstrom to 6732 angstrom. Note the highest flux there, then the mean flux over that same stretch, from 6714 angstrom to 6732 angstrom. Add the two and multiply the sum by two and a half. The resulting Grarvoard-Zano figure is 44.8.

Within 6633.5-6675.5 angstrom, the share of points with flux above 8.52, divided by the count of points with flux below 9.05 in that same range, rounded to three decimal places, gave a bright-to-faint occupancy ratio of 0.071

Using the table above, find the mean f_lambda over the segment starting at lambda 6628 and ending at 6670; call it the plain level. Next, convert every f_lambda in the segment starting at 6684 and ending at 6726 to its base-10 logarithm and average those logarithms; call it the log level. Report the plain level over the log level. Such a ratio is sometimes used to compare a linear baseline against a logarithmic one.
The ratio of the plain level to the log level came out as 9.31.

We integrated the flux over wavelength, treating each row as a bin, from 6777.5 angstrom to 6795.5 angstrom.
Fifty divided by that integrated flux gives 0.31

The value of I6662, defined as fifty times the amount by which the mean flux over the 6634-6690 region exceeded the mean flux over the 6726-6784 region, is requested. -1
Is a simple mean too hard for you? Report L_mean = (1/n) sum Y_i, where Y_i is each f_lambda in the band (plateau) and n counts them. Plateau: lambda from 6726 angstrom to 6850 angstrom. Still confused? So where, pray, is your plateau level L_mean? 8.84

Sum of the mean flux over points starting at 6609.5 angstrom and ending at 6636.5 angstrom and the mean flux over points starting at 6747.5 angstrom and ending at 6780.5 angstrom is 17.92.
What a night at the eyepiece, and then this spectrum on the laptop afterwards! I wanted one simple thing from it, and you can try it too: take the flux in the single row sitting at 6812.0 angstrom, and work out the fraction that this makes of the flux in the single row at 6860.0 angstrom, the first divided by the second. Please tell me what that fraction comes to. 1.13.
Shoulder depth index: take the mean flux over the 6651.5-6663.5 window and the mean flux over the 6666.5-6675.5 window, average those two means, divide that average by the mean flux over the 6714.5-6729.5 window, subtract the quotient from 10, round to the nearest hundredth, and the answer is 8.94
